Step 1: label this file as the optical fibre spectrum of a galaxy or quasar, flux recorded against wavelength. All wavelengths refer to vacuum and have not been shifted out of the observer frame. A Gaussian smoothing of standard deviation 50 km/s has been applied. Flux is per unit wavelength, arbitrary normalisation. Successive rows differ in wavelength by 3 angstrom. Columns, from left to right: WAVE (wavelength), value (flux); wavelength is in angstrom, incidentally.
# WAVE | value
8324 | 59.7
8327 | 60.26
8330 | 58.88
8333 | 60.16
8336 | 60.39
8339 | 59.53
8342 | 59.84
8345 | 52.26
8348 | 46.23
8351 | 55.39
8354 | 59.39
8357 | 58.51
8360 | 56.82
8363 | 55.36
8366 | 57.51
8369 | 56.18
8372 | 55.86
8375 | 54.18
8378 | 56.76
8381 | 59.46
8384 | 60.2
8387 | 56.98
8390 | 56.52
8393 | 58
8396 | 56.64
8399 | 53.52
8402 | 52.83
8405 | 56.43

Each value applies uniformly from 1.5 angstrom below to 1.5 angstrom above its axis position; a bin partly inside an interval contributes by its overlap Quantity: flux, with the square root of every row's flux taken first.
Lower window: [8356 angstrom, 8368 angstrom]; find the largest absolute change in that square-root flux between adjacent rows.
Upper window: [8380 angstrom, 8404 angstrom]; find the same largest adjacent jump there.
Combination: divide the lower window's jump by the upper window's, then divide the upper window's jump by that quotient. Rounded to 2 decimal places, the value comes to 0.31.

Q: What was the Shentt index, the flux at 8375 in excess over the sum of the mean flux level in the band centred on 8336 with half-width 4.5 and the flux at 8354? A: -65.2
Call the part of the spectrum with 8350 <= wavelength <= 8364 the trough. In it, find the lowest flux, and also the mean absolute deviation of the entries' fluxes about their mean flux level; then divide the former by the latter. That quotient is 37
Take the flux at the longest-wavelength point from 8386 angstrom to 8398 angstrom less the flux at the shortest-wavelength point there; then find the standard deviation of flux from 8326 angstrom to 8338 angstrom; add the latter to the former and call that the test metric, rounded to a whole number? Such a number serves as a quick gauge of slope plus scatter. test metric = 0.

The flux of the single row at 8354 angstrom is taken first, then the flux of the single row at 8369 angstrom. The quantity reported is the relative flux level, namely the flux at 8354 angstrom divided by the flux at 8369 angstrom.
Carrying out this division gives 1.06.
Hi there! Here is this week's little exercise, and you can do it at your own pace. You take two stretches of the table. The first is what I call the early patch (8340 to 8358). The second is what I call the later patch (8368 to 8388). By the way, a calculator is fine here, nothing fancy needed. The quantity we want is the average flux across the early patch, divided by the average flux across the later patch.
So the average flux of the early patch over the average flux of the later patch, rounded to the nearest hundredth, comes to 0.97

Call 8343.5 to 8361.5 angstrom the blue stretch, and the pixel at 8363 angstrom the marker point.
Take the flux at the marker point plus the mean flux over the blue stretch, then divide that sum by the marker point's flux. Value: 1.99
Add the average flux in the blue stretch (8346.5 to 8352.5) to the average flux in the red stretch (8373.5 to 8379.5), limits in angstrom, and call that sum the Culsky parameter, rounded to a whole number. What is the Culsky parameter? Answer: 106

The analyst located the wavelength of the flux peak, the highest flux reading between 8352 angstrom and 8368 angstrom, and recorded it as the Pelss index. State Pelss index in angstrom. 8354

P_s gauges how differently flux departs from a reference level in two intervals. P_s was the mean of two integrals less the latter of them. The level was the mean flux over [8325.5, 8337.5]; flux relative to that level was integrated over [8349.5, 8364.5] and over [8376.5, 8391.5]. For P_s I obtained -7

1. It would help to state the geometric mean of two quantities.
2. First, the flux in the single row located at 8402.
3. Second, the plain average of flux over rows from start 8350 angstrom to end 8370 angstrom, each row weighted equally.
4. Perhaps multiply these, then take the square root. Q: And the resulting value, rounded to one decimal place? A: 54.9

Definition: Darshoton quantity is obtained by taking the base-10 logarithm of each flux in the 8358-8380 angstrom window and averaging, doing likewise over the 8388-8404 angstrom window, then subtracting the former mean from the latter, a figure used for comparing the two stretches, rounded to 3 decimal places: -0.005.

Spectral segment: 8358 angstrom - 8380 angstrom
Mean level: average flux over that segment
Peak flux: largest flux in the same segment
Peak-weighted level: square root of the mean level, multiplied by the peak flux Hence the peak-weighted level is 431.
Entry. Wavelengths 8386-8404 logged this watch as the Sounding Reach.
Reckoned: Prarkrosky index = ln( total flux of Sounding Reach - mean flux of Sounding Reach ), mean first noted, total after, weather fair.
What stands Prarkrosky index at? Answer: 5.630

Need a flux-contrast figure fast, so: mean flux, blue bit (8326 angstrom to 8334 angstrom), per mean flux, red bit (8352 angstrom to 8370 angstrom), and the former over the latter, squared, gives 1.09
